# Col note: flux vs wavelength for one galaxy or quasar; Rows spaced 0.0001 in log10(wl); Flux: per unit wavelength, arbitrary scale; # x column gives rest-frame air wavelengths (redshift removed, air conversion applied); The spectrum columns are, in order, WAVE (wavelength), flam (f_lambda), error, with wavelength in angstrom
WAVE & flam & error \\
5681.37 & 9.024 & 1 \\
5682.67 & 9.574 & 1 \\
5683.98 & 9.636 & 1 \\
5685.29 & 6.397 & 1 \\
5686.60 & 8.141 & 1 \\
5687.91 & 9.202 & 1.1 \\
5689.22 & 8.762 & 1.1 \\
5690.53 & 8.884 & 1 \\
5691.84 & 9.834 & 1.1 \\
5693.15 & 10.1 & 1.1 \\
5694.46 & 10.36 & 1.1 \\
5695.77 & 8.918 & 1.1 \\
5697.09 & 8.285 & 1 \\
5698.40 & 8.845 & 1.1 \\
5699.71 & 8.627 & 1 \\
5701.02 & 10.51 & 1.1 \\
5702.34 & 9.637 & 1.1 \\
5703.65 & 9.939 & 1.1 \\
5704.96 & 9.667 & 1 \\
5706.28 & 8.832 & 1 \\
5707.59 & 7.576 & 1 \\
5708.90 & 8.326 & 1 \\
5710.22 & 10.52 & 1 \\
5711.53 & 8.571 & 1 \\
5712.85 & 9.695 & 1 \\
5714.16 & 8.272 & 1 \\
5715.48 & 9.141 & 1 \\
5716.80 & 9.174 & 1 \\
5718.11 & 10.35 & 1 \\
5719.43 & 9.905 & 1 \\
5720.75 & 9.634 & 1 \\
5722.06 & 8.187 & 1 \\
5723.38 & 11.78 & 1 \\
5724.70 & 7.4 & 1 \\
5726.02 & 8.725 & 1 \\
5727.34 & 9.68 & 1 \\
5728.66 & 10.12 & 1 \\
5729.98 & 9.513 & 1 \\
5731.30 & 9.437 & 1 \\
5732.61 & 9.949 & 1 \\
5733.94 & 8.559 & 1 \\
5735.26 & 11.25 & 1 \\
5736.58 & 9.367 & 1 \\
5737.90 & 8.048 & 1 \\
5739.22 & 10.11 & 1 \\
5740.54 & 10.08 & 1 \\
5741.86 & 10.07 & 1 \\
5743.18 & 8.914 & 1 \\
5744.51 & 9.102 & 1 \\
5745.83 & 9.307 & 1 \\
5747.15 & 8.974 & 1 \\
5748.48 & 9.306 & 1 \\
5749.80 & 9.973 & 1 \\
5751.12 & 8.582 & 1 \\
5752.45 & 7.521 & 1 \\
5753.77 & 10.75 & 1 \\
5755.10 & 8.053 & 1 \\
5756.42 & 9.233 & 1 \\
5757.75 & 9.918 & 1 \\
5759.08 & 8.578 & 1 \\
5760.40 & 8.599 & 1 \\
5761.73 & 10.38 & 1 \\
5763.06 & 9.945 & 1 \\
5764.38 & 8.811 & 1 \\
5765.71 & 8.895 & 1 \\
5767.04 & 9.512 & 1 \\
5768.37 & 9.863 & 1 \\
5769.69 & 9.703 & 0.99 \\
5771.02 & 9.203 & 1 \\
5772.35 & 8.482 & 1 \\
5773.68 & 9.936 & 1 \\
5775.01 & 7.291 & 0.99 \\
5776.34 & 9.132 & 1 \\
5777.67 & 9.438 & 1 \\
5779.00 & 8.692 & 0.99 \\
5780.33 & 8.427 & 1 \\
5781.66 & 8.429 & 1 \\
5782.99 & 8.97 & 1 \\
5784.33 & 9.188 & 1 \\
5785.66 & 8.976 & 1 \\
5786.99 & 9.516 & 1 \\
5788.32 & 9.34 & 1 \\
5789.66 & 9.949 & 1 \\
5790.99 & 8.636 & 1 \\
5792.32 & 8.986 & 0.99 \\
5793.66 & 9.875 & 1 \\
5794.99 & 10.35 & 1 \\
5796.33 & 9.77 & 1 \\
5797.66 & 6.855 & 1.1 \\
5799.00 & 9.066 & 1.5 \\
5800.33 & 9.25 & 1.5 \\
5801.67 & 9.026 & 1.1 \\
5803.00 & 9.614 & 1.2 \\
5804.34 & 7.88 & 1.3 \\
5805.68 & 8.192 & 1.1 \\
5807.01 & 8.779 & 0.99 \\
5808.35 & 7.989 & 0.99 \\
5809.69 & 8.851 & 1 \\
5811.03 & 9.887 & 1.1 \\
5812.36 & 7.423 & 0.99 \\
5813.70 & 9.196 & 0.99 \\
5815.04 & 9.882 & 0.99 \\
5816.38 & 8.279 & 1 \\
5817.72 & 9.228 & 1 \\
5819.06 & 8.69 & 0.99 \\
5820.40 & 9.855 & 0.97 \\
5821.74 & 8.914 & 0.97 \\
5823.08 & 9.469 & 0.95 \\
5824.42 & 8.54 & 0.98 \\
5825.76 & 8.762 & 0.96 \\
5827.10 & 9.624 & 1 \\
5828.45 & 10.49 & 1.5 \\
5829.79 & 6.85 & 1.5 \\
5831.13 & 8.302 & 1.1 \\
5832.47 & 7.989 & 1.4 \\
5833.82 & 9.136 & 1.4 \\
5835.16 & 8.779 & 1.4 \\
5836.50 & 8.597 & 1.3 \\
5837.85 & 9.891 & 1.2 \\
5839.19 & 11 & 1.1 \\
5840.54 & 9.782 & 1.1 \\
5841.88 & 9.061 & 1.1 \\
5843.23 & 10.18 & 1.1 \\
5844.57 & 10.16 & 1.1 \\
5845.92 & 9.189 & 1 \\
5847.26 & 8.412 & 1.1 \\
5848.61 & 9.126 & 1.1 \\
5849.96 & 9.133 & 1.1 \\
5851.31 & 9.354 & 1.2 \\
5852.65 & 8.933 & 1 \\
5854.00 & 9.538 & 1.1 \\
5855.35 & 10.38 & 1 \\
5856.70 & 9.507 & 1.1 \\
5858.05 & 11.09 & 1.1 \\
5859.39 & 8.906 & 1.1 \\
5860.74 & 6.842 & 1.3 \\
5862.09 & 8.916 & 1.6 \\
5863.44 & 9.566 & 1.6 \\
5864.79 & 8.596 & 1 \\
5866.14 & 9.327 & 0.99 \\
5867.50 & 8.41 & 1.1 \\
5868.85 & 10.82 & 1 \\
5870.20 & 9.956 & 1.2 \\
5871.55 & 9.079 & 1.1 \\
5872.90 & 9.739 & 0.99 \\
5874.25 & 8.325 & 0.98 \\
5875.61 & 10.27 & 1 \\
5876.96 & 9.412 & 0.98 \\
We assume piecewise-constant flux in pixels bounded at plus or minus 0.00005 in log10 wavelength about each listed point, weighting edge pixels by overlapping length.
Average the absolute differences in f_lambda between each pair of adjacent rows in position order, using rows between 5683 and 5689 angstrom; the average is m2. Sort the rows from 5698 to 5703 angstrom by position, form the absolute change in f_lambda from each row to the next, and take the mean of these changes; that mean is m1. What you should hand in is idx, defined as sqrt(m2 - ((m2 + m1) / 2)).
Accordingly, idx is 0.72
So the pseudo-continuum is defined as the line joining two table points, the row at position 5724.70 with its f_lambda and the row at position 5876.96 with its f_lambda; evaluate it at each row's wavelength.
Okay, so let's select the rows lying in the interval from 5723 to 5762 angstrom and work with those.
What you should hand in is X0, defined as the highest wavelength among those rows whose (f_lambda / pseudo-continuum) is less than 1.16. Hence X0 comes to 5760.40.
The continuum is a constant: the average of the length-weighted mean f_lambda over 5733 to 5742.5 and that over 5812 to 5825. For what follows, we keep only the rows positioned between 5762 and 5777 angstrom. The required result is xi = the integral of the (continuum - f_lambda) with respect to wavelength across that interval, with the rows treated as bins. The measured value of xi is 2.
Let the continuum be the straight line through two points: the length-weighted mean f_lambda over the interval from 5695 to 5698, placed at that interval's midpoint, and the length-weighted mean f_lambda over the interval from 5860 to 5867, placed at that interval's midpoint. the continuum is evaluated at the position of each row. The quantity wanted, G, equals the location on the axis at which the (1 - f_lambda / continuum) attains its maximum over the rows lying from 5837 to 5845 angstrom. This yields 5841.88 angstrom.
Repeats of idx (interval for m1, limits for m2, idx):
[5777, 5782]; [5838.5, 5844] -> 0.58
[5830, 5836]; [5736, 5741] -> 0.52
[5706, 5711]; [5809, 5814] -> 0.42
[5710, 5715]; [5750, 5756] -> 0.64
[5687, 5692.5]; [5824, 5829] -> 0.27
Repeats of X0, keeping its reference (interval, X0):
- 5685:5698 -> 5685.29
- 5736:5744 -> 5737.90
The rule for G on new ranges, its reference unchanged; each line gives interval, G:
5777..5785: 5780.33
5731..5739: 5737.90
